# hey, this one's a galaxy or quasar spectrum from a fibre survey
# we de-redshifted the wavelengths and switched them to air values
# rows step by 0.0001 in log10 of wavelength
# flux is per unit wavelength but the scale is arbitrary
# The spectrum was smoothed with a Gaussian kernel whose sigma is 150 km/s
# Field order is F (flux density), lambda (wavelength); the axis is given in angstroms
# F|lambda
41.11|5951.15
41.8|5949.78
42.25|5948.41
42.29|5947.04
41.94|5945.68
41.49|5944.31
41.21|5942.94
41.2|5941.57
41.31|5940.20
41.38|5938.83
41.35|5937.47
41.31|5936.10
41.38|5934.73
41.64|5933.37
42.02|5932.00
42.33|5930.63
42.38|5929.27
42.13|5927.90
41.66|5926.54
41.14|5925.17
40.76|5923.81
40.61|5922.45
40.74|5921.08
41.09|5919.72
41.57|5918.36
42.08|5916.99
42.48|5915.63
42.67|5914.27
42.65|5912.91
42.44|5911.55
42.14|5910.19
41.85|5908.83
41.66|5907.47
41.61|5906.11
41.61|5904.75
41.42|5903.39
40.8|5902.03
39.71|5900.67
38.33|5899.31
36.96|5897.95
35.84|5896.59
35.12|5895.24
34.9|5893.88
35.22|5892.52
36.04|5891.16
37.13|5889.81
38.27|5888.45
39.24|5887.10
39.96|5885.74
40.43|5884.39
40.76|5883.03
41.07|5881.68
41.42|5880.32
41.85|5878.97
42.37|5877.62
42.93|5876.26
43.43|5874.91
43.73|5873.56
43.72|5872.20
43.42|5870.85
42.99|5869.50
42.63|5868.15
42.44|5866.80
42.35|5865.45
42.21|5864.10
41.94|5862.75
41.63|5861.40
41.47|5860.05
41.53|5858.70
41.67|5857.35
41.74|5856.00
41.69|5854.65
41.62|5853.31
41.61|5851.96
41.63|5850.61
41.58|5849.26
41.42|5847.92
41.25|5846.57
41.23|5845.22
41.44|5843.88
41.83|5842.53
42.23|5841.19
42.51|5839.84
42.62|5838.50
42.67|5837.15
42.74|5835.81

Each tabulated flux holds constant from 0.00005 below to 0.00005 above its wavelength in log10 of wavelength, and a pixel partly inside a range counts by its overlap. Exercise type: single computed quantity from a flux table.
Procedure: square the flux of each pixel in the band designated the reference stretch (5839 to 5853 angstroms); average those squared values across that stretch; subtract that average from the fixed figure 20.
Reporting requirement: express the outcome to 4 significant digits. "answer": -1717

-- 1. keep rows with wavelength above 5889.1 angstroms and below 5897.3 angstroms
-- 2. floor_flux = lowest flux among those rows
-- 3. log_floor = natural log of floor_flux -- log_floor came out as 3.55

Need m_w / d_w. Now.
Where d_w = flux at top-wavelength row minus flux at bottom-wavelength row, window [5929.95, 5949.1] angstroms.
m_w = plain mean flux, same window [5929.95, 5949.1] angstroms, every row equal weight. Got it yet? -521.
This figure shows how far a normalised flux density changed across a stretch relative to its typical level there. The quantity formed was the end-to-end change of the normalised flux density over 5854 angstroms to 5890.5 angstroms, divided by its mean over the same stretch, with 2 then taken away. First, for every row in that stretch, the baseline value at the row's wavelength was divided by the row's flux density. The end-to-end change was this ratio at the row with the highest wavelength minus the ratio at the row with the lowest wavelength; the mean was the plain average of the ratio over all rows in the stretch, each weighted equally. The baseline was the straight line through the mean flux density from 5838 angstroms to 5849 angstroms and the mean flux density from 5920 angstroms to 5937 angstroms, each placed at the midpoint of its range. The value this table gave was -1.88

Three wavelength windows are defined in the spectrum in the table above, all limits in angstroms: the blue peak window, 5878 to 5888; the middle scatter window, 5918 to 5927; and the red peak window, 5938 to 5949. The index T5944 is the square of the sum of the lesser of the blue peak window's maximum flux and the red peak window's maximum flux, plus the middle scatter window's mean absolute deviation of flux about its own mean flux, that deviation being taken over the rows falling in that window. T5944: 1779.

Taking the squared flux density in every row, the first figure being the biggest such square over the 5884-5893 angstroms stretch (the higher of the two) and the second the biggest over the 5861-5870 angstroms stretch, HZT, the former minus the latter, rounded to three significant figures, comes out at -214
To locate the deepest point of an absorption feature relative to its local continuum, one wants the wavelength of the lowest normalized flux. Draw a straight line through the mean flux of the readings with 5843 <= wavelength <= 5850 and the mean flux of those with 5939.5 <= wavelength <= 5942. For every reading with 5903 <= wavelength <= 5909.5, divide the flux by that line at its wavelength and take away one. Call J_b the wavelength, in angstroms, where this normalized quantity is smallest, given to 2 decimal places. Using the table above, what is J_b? 5903.39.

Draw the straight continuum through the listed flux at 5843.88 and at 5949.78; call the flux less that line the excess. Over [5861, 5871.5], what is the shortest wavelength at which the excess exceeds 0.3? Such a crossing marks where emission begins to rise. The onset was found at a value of 5862.75 angstroms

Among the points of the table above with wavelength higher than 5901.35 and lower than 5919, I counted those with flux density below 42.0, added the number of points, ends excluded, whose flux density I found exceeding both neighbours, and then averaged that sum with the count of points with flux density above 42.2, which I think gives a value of 6.00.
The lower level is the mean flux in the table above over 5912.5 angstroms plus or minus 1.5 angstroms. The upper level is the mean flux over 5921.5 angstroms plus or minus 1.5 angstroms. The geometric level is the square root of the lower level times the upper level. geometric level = 41.6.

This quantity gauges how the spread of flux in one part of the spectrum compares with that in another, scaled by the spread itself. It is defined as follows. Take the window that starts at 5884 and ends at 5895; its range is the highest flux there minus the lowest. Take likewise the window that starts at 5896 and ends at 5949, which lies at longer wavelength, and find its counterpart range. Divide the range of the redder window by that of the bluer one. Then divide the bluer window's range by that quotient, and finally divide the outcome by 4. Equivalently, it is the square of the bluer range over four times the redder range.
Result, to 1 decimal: 1.1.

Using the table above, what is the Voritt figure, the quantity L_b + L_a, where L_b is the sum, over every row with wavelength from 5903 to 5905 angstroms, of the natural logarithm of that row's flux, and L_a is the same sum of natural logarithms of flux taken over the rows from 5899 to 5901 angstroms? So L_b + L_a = 14.78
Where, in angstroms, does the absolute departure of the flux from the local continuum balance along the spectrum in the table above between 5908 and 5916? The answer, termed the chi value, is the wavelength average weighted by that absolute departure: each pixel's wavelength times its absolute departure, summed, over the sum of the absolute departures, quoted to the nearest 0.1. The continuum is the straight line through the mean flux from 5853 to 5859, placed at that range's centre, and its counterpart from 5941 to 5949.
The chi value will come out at 5913.1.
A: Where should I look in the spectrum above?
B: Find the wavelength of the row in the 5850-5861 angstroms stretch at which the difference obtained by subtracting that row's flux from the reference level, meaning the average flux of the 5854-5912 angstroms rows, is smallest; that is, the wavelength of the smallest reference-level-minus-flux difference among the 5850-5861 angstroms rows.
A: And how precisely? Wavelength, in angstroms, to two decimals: 5856.00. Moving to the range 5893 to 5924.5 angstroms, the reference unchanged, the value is 5914.27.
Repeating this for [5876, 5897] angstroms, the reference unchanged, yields 5876.26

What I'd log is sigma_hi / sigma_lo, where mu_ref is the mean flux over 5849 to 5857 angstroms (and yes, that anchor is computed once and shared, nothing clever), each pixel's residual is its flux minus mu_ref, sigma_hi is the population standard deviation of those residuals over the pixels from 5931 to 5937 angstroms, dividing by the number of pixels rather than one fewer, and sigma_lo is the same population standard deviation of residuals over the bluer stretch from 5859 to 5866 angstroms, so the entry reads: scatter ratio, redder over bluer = 0.8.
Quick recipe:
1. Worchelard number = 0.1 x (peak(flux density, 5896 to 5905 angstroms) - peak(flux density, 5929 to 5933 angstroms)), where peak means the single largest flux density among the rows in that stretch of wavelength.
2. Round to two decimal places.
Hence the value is -0.08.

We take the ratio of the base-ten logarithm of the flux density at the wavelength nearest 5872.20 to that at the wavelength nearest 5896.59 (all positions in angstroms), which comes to 1.06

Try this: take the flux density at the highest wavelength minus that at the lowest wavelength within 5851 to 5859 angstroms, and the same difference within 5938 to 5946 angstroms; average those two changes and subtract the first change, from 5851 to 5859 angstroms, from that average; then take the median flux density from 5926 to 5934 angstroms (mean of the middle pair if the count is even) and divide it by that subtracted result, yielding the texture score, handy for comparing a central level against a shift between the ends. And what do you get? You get 131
